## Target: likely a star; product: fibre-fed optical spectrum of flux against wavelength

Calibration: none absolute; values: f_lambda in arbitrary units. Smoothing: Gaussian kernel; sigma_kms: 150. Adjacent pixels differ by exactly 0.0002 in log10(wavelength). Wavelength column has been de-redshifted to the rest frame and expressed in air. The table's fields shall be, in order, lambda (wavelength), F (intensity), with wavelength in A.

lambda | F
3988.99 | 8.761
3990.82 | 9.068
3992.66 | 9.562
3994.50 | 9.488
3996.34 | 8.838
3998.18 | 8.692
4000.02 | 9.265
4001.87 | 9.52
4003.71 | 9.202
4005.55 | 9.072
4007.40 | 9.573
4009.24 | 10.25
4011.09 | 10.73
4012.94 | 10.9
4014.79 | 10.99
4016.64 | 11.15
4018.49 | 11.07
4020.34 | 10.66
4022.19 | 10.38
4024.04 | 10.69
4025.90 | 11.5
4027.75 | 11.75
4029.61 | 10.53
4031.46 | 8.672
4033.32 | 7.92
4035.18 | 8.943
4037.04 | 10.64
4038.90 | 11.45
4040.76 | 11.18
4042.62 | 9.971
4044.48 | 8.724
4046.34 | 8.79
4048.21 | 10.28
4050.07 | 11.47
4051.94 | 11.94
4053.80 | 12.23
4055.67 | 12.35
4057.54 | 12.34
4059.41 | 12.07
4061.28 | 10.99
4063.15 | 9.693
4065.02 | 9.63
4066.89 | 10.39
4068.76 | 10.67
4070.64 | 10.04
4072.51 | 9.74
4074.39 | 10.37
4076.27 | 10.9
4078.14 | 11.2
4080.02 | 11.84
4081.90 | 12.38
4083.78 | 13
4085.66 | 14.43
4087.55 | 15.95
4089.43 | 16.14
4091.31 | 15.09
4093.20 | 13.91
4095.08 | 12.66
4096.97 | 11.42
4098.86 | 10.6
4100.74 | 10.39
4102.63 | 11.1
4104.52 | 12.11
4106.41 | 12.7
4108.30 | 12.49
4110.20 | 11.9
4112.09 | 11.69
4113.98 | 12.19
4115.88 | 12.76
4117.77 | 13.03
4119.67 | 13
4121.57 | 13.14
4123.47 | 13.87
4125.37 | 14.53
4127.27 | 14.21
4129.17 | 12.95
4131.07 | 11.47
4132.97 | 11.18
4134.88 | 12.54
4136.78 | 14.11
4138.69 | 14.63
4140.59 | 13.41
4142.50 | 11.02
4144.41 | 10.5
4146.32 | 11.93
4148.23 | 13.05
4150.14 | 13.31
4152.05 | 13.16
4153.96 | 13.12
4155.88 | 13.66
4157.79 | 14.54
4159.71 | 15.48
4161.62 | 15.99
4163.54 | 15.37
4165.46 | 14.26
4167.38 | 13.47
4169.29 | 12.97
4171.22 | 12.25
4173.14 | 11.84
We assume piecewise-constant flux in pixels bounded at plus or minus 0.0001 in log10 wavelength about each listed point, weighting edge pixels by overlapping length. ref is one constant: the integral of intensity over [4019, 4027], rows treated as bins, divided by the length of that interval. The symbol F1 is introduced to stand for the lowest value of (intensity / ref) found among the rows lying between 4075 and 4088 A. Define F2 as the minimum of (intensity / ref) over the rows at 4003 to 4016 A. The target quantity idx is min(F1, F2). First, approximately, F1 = 1.00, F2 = 0.84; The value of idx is 0.836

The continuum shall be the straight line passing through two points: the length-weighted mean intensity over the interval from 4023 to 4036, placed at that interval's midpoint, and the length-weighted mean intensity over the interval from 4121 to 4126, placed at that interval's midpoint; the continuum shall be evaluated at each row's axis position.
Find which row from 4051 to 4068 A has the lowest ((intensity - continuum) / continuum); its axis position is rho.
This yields 4065.02 A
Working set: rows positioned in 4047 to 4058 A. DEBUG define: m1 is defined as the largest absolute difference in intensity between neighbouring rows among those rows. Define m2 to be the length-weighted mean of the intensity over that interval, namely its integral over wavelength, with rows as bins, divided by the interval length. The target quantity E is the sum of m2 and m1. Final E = 12.9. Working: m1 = 1.2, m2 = 11.7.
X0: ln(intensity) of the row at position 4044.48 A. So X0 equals 2.17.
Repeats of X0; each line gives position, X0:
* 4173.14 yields 2.47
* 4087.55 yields 2.77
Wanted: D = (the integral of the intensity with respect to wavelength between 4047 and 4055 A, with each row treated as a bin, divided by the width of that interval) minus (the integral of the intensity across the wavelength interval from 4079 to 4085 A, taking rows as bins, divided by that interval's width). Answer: -1.1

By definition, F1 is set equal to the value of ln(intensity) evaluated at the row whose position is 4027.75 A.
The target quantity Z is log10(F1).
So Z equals 0.39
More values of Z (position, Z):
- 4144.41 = 0.37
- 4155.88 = 0.42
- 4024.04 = 0.37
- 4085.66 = 0.43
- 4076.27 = 0.38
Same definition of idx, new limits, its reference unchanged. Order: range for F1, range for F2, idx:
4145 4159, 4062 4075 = 0.888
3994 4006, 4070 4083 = 0.801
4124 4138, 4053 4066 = 0.888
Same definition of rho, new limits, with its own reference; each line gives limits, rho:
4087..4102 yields 4100.74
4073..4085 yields 4074.39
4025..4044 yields 4033.32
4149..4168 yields 4167.38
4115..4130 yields 4129.17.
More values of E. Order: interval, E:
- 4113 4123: 13.4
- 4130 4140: 14.4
